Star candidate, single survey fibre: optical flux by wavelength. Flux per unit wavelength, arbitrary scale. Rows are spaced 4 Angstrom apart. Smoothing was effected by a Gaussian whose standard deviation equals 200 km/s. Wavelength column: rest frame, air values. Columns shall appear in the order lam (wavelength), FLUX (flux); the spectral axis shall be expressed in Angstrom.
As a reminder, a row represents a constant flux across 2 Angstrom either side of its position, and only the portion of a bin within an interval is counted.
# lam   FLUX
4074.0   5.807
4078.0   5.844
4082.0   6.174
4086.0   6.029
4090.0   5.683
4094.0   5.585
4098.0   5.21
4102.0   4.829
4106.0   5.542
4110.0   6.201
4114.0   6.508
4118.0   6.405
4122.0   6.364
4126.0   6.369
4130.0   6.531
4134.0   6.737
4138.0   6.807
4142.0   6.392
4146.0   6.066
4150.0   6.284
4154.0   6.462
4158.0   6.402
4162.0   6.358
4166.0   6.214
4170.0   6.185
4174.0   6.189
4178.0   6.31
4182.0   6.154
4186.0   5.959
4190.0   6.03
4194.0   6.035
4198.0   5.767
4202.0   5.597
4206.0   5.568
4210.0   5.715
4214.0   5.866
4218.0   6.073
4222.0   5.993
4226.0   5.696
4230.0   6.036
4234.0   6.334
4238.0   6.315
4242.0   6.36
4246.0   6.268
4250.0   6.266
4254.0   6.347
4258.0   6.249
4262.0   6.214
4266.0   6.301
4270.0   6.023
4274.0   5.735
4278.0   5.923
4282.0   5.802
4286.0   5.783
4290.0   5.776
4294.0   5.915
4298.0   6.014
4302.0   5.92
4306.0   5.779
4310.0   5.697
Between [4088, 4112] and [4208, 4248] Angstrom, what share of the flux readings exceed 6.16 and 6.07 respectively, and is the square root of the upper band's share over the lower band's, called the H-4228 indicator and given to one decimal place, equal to 1.7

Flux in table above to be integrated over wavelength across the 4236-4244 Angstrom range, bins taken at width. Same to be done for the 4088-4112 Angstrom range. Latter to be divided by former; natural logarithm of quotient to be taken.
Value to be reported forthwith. 1.0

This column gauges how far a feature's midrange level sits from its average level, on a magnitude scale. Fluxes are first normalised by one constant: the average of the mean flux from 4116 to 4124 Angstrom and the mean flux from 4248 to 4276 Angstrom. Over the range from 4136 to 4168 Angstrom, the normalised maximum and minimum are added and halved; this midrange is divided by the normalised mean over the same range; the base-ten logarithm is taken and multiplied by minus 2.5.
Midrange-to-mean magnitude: -0.011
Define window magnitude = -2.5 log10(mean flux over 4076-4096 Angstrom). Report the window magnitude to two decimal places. -1.92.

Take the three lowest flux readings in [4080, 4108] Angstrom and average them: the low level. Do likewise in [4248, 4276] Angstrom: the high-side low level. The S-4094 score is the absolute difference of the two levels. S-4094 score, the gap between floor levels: 0.80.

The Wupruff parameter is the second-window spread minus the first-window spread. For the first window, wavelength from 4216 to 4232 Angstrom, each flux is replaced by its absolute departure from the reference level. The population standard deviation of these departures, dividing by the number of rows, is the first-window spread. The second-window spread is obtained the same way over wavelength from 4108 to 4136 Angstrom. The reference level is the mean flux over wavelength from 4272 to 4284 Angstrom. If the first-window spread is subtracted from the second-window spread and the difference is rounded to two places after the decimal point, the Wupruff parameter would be 0.11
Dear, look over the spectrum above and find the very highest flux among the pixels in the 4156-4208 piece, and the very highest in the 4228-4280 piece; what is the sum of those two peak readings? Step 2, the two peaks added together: 12.8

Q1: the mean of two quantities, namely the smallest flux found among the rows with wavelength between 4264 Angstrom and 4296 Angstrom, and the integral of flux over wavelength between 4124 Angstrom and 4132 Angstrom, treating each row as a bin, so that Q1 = 29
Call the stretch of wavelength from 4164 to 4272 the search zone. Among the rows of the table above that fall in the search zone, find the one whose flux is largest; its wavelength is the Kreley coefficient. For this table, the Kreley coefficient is 4242.0 Angstrom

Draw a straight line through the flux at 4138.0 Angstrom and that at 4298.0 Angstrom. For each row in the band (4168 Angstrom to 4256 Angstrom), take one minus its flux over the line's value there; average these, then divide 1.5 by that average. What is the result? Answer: 25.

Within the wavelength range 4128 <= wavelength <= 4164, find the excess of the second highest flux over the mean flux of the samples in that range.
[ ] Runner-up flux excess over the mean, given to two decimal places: 0.29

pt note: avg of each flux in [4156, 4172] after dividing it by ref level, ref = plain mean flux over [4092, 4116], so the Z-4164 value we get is 1.11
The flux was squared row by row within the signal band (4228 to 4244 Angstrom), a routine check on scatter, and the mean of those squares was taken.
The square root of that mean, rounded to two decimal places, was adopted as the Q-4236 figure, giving 6.26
